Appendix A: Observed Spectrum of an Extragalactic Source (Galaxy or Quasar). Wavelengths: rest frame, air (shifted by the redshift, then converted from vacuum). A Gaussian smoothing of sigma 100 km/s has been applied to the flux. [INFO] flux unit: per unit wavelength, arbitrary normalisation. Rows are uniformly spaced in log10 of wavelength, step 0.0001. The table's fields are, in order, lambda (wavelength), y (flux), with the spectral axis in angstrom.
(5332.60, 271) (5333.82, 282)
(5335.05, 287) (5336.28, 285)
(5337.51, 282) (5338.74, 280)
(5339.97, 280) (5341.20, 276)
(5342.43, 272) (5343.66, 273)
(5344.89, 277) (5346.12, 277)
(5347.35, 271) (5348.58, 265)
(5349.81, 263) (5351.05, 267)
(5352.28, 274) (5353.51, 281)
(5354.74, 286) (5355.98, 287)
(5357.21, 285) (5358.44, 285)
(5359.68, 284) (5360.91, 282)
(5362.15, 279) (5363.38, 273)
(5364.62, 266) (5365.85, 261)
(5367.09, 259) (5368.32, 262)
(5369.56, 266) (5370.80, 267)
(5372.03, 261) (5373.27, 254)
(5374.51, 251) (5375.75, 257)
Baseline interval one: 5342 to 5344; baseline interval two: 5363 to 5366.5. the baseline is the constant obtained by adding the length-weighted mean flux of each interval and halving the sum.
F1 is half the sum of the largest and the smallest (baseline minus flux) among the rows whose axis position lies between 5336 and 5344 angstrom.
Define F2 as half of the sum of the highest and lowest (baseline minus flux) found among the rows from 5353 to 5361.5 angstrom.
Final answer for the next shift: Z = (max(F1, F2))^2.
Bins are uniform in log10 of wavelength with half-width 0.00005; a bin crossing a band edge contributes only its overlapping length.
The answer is 86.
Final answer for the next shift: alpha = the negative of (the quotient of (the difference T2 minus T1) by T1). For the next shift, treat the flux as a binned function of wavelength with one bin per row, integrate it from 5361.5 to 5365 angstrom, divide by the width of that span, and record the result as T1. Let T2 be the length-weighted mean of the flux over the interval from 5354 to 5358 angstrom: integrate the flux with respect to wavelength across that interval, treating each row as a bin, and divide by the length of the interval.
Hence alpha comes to -0.049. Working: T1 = 273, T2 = 286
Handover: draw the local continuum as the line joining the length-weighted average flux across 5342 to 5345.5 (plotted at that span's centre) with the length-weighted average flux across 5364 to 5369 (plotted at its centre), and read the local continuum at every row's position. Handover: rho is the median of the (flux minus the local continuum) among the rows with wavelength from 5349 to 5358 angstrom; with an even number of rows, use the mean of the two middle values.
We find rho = 12.0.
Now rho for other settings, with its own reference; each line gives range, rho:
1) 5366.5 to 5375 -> 0.9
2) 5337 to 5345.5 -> 3.2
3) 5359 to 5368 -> 9.3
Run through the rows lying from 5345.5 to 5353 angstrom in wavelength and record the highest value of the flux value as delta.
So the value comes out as 277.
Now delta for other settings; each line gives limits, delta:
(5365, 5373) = 267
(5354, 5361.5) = 287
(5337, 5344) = 282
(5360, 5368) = 282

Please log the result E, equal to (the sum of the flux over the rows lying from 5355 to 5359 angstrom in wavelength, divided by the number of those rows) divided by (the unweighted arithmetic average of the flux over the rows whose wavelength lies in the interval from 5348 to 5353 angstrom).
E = 1.07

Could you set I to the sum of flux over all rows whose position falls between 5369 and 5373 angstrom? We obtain 794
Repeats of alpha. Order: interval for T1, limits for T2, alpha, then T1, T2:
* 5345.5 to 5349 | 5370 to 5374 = 0.041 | 272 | 260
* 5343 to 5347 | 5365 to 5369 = 0.052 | 276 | 261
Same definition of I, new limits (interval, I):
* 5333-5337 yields 854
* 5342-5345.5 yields 822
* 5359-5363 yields 845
